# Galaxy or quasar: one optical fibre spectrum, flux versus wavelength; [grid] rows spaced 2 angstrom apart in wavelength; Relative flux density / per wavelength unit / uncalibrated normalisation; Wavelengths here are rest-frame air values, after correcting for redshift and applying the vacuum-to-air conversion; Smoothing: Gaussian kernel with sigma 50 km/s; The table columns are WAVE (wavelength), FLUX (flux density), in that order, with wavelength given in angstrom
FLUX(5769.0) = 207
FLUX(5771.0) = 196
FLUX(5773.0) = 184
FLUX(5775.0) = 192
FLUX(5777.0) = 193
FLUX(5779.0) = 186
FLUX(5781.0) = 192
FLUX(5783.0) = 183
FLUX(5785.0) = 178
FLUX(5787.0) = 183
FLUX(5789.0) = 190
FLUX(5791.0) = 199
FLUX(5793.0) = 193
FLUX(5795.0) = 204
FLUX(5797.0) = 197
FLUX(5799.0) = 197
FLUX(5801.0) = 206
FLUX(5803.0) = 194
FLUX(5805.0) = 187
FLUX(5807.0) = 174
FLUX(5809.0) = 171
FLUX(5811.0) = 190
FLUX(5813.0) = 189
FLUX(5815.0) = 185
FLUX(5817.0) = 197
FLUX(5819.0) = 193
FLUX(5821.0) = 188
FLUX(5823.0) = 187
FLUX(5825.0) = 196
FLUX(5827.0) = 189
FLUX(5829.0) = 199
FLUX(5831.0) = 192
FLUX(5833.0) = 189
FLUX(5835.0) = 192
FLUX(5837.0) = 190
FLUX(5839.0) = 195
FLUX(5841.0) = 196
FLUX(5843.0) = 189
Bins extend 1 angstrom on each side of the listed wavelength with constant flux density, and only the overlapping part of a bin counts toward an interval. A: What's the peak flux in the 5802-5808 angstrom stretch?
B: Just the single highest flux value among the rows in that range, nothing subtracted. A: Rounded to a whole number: 194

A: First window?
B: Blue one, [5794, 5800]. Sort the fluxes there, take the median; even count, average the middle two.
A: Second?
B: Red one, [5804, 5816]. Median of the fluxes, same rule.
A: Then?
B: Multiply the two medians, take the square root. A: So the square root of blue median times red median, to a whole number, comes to 191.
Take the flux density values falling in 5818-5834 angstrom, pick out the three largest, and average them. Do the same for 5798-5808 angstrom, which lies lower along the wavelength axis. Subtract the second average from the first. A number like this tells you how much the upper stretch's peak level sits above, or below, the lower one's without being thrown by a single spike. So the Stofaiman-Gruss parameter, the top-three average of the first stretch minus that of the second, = -3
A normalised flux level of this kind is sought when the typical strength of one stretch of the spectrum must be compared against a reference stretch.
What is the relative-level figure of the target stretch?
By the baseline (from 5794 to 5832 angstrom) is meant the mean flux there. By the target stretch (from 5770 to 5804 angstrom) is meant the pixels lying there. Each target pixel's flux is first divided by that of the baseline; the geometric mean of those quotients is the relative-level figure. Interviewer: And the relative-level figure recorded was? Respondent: 1.00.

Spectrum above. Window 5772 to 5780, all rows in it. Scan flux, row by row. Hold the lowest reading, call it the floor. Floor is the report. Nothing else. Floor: 184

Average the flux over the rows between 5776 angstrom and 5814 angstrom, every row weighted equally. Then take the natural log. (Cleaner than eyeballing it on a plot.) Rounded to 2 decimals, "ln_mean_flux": 5.25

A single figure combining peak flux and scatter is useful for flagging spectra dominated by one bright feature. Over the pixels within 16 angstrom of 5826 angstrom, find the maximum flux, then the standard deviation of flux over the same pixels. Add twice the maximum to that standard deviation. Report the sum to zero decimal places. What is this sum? 402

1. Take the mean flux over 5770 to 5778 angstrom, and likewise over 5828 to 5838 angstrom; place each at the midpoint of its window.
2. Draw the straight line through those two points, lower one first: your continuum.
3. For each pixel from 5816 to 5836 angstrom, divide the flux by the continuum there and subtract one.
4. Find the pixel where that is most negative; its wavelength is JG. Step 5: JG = 5823.0 angstrom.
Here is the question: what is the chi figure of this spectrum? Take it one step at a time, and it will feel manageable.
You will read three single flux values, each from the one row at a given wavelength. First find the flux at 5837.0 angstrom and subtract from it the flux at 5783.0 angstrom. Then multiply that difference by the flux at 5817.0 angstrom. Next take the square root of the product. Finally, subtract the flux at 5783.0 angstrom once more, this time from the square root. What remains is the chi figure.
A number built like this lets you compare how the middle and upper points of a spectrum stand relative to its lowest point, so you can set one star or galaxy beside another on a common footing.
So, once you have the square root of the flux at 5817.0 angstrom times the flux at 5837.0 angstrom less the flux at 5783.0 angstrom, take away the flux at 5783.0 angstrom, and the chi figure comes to -146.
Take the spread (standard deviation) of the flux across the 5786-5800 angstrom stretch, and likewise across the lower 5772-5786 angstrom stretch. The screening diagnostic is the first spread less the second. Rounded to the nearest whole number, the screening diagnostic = 1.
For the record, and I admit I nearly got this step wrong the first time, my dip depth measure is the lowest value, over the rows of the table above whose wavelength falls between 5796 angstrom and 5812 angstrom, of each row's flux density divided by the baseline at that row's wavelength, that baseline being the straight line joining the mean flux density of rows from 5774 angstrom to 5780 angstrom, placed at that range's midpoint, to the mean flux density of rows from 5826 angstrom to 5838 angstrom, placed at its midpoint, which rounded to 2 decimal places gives 0.89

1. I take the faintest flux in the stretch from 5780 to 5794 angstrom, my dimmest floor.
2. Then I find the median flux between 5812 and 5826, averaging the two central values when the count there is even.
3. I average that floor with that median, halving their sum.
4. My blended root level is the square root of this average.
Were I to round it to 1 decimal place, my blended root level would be 13.5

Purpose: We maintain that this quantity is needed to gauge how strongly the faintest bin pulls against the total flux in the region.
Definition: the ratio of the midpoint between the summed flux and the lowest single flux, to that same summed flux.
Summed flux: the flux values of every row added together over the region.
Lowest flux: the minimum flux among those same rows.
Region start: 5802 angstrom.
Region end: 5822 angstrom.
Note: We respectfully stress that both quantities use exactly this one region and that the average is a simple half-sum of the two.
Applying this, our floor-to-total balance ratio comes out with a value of 0.546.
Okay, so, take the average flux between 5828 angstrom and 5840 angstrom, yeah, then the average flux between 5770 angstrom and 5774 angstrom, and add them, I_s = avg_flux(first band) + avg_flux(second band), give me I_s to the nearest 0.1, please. 382.8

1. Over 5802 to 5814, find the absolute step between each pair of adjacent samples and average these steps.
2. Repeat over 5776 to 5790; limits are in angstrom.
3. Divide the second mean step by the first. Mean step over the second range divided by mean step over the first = 0.76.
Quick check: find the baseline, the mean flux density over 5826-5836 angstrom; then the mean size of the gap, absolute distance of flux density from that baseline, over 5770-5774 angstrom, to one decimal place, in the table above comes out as 6.0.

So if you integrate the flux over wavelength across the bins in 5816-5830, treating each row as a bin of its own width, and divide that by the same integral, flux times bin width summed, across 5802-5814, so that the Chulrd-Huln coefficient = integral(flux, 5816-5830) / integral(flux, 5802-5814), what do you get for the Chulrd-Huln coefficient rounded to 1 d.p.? 1.2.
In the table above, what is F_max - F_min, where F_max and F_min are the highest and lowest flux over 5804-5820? 26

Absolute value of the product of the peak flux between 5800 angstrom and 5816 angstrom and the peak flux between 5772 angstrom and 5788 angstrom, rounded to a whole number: 39758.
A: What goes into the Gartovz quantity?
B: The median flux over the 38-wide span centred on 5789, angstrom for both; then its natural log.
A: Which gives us 5.26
